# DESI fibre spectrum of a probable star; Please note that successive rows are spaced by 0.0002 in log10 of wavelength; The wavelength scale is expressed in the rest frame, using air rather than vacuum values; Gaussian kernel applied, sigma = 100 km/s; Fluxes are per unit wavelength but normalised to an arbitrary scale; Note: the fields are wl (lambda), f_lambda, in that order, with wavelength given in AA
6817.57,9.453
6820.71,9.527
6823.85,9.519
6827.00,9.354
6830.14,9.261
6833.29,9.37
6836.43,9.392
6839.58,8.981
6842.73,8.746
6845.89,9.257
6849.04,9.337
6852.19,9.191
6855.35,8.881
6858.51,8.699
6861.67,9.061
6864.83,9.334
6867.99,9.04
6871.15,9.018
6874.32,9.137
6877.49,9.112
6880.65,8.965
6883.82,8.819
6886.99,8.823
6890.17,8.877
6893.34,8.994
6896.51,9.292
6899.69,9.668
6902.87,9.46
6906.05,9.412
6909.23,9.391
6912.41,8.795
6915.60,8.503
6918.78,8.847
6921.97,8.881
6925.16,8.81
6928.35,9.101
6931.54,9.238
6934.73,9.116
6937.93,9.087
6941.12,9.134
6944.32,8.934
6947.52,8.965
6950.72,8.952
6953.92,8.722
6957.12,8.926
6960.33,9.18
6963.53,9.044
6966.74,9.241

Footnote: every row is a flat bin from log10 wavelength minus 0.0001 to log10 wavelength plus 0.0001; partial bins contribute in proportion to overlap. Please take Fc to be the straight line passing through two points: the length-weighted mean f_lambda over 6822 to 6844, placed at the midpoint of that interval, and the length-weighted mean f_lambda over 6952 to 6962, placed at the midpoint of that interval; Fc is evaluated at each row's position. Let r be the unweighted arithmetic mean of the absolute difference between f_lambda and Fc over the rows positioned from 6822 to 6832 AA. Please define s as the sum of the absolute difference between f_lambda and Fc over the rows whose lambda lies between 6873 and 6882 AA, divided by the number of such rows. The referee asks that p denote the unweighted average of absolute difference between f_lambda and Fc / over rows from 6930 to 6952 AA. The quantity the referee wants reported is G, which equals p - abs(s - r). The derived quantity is 0.04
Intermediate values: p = 0.09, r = 0.12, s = 0.07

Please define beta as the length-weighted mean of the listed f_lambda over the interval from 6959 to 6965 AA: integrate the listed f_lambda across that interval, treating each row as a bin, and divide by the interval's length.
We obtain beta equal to 9.12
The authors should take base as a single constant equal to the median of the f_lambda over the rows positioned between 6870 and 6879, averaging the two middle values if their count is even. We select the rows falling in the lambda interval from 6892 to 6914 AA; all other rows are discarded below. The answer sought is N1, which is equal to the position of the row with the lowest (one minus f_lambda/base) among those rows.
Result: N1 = 6899.69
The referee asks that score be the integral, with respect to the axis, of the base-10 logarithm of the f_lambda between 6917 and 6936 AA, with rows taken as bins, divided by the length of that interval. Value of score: 0.954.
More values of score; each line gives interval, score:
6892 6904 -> 0.971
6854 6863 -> 0.948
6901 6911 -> 0.974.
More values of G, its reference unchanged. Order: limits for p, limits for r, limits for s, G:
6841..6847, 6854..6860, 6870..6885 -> -0.01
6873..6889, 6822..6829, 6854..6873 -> 0.11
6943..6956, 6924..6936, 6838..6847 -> -0.02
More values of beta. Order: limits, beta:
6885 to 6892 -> 8.85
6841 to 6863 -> 9.02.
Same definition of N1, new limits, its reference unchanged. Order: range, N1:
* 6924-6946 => 6931.54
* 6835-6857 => 6836.43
